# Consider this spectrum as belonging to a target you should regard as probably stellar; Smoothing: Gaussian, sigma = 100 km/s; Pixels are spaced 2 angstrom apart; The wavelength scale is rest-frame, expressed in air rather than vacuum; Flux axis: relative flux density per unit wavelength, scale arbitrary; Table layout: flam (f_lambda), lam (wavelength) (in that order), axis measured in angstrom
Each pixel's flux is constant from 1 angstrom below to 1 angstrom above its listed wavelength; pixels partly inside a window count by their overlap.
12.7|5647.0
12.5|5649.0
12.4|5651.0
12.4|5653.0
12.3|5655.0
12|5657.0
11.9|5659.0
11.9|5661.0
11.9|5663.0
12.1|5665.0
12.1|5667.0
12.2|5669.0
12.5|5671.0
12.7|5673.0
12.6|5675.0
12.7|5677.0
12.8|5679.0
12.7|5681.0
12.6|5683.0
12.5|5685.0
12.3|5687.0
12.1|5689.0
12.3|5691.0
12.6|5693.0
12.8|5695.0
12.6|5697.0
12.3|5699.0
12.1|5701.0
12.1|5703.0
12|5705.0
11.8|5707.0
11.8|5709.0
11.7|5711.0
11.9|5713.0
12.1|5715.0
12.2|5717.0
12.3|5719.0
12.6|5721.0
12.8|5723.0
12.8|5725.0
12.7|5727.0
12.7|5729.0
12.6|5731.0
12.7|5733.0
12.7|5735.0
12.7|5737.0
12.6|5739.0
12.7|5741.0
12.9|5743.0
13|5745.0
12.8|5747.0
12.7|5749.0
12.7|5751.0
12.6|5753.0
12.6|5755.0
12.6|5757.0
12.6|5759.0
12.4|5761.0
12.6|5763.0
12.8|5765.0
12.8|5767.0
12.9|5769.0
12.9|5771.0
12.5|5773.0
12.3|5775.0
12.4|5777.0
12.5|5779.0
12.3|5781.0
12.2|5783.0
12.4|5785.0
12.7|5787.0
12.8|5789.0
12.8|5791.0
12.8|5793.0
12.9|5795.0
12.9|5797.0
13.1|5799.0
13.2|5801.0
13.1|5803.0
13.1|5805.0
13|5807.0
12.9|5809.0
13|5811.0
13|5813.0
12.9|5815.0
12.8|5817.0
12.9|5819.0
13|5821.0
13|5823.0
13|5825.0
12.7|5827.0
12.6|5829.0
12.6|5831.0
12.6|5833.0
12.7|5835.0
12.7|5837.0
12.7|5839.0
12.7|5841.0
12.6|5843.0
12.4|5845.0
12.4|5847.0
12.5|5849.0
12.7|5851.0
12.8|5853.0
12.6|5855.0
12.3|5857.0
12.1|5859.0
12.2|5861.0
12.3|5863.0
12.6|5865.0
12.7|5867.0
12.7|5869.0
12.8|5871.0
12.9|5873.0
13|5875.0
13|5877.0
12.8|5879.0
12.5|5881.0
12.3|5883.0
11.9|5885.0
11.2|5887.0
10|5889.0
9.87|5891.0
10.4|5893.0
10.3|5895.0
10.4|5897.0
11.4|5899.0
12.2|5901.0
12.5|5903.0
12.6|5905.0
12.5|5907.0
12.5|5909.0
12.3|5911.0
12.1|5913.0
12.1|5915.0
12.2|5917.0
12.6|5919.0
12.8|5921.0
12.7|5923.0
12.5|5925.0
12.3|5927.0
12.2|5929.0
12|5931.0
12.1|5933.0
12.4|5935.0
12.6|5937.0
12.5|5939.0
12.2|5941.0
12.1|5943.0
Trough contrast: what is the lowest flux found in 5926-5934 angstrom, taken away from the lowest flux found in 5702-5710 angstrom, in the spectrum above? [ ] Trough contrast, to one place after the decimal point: -0.2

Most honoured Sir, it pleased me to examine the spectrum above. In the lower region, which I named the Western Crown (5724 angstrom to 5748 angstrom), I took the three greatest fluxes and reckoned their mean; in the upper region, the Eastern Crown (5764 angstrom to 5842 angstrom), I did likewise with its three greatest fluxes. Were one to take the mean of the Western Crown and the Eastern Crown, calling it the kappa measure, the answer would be 13.0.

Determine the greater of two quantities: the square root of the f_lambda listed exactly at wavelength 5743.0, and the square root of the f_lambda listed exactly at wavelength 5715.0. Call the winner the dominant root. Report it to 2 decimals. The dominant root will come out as 3.59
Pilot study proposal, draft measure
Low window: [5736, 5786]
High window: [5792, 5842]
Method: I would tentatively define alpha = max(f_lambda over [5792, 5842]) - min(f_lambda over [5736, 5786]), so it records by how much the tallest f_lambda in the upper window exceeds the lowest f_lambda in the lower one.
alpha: 1.0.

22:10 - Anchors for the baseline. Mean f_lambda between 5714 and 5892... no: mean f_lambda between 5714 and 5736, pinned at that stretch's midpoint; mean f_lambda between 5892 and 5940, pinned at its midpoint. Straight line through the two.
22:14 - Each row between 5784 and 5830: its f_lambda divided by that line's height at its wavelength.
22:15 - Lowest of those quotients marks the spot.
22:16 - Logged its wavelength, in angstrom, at 5785.0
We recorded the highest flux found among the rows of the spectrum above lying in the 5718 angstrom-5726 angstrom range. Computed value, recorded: 12.8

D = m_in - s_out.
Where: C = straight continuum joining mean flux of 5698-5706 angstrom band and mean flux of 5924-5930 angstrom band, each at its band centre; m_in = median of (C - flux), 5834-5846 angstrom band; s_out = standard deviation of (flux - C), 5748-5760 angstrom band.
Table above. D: -0.50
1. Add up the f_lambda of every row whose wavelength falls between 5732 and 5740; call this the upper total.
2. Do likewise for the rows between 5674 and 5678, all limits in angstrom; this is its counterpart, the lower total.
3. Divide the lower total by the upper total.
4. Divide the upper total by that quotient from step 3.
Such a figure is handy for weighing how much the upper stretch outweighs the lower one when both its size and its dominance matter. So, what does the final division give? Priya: 102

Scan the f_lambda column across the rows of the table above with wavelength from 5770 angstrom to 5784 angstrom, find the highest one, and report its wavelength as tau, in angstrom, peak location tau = 5771.0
